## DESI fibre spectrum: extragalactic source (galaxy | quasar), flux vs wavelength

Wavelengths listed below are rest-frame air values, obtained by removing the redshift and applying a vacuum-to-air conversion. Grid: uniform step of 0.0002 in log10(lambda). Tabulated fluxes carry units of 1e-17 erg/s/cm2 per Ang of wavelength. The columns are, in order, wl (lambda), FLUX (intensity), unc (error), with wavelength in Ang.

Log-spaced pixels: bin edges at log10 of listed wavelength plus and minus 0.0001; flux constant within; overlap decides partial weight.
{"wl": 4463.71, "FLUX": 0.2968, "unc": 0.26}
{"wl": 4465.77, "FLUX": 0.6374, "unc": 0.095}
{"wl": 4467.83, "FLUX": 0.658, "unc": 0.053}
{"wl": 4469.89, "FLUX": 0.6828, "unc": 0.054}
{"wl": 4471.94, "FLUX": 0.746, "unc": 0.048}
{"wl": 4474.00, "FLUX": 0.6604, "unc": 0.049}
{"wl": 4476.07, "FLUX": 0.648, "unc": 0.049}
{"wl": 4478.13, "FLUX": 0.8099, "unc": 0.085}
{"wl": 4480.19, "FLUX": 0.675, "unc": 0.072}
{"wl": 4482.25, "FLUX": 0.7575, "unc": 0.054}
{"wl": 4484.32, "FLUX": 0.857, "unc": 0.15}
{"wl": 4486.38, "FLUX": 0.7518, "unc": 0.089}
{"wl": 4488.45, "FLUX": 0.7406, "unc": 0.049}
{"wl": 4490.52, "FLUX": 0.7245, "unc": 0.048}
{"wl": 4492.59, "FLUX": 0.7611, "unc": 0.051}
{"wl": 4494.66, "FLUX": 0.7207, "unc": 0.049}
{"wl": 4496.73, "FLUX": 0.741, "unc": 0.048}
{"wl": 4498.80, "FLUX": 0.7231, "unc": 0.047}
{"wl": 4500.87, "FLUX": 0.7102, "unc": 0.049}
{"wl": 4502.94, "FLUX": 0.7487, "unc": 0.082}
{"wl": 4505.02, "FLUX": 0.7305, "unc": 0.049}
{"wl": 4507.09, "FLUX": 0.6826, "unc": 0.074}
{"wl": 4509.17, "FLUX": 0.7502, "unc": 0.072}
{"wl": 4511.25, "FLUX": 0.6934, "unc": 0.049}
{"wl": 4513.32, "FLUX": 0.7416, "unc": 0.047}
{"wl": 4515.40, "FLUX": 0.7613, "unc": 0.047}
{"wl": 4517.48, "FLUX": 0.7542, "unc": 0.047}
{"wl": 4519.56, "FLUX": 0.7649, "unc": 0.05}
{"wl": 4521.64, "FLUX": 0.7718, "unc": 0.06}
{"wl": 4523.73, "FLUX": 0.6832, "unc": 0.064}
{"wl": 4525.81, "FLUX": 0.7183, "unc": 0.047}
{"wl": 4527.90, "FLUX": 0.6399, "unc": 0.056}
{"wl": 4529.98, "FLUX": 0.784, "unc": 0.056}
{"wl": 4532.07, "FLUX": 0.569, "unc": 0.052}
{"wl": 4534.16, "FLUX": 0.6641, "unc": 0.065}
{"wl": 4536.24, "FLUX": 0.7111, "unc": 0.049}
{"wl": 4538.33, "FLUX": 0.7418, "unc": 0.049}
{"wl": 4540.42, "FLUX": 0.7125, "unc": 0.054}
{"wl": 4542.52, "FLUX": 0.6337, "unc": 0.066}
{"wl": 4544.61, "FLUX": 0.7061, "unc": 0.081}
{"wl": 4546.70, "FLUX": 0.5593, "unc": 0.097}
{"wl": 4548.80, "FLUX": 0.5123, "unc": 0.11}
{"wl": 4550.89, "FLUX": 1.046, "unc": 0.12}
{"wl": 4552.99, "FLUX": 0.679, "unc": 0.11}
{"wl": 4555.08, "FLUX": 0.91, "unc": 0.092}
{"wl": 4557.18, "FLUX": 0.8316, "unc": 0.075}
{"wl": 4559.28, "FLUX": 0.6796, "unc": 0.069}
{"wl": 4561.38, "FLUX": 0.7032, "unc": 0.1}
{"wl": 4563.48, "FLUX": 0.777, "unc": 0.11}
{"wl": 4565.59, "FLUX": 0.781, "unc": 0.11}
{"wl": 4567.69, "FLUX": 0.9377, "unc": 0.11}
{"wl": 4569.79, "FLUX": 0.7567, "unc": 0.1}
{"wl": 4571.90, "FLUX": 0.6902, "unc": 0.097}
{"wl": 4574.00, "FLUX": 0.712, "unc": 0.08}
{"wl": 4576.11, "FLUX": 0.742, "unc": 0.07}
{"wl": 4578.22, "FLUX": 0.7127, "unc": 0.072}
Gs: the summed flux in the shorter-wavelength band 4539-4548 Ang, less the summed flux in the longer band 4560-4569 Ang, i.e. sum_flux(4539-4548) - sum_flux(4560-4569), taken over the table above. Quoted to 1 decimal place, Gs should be -0.6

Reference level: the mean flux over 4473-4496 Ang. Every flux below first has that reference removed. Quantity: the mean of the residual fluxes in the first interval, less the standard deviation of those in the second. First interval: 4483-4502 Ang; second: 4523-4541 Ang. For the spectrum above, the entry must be -0.05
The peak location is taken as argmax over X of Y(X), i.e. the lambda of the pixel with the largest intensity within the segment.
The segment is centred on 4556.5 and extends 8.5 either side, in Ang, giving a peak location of 4550.89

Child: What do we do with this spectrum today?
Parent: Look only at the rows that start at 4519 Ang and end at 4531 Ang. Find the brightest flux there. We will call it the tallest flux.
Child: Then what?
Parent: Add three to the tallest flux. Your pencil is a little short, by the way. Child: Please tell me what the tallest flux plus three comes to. 3.78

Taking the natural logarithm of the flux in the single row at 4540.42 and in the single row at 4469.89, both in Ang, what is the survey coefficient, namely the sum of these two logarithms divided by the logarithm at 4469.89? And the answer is 1.9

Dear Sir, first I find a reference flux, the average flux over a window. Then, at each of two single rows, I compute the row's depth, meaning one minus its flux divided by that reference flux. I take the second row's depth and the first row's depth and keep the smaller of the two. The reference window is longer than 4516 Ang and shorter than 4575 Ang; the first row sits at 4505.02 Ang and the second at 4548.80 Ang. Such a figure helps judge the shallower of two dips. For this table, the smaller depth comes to 0.00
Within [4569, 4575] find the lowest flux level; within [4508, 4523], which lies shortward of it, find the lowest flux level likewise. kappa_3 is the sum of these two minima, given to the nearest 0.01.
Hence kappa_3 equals 1.38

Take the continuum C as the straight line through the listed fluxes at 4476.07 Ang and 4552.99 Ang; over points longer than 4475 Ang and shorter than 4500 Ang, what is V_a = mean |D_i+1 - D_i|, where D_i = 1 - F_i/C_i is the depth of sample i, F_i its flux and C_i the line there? 0.10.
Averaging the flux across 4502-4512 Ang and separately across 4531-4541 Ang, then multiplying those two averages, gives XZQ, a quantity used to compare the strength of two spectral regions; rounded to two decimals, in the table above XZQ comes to 0.49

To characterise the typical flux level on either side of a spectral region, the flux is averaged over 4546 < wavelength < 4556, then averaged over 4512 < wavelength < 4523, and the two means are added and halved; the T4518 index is 0.750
